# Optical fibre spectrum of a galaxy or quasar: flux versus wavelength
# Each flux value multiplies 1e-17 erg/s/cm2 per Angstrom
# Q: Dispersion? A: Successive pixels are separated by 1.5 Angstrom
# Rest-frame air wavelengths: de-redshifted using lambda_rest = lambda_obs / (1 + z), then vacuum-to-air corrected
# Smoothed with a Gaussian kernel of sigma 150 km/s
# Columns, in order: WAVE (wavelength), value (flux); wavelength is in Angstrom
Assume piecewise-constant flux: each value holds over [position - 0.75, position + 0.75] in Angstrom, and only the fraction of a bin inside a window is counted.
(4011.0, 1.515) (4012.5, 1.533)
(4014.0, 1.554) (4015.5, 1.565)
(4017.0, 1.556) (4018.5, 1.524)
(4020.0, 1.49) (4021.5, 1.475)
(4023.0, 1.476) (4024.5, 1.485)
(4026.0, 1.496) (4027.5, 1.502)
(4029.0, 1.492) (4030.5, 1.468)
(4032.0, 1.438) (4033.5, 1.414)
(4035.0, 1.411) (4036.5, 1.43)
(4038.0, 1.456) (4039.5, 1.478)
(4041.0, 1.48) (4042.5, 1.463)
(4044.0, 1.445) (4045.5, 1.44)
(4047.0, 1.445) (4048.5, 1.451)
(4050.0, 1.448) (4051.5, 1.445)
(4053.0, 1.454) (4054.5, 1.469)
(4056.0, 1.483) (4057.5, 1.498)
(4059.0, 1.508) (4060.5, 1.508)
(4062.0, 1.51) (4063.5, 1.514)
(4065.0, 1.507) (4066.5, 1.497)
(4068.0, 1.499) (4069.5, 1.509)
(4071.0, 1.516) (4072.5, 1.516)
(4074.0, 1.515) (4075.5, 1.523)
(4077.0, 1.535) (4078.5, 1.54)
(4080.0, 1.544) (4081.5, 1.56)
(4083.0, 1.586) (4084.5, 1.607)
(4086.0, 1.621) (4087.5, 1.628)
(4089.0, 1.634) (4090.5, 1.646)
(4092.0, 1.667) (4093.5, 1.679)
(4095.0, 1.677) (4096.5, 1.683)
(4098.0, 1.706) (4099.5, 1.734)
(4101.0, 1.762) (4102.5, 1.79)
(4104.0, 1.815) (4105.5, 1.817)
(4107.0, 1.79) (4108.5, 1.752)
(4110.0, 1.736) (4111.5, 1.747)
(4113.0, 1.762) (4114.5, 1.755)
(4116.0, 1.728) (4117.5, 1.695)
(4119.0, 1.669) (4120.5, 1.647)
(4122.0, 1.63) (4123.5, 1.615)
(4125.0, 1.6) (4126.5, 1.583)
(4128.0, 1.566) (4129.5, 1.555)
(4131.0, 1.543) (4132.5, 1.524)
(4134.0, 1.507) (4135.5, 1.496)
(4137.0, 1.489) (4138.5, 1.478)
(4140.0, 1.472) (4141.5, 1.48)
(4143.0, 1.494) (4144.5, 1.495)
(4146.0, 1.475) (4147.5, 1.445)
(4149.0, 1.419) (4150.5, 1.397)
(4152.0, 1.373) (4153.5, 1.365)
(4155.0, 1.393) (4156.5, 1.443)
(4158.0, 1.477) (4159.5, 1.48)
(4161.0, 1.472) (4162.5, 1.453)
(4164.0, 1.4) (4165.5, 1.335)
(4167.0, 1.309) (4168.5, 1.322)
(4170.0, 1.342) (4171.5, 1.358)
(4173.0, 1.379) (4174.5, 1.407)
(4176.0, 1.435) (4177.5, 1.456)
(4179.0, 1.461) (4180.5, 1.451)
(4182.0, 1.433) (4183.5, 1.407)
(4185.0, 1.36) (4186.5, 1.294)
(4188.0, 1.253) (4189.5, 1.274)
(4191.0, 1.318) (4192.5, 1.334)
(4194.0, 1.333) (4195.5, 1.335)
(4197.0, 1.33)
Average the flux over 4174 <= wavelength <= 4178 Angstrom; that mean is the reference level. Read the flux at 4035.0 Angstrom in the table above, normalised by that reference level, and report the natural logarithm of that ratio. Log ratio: -0.02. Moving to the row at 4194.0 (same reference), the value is -0.07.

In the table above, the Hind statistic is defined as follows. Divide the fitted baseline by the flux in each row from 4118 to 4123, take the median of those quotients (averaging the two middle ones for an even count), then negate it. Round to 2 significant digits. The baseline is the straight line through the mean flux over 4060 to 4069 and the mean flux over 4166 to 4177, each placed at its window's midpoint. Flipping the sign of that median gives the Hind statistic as -0.87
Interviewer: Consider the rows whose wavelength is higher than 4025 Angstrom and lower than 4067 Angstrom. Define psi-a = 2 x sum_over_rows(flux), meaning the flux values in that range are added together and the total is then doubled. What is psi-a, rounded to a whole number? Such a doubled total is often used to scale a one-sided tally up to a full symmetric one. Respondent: 82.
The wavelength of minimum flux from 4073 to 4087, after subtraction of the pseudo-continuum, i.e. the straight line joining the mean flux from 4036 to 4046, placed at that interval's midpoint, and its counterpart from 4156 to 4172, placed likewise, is 4074.0 Angstrom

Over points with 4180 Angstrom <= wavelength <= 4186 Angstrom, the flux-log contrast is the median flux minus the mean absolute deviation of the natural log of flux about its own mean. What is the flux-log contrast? 1.40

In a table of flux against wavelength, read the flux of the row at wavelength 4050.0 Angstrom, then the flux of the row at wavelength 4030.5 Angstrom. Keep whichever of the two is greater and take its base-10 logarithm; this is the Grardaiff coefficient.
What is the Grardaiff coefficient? 0.167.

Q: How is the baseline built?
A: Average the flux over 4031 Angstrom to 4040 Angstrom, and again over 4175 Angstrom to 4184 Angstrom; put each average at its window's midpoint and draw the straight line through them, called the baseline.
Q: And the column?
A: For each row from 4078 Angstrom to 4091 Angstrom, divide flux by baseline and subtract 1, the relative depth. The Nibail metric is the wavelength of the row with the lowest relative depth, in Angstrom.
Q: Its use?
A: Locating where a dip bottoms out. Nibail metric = 4078.5 Angstrom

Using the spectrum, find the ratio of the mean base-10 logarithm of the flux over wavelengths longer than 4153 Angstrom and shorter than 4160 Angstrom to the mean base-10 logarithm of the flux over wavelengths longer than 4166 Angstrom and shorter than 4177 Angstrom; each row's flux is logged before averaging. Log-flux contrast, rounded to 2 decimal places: 1.15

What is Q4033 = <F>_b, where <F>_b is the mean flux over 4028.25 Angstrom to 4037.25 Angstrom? 1.44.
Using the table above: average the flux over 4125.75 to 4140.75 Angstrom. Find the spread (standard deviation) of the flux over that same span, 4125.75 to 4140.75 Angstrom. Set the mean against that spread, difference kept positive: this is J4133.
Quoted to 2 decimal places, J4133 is 1.48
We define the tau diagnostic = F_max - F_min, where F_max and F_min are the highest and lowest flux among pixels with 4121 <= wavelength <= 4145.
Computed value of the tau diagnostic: 0.16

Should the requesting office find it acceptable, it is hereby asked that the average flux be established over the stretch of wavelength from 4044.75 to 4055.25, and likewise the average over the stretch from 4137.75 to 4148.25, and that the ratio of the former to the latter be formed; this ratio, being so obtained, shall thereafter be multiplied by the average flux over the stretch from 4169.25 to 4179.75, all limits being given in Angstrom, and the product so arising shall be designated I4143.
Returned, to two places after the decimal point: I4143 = 1.38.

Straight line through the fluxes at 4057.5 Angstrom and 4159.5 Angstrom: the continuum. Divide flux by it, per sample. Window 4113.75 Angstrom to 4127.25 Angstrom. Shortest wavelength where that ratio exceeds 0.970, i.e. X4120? 4114.5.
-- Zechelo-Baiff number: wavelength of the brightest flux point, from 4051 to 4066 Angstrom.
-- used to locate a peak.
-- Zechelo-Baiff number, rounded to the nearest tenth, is 4063.5 Angstrom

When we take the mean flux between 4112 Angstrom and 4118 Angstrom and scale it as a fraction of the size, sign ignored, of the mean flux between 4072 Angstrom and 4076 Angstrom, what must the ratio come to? 1.1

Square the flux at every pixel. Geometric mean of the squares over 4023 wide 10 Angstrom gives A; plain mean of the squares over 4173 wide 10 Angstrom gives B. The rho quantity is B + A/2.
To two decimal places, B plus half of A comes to 3.04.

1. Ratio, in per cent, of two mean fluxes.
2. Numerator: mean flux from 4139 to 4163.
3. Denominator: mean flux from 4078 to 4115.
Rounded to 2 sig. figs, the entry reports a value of 86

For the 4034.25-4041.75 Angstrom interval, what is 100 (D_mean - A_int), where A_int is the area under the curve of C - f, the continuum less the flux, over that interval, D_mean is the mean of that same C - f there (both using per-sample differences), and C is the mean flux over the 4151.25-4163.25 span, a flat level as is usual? 12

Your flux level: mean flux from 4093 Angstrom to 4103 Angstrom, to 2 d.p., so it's 1.72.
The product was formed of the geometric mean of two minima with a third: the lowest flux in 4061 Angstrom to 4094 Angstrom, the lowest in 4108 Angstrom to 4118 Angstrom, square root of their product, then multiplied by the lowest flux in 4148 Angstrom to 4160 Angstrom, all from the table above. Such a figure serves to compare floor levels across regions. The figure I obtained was 2.17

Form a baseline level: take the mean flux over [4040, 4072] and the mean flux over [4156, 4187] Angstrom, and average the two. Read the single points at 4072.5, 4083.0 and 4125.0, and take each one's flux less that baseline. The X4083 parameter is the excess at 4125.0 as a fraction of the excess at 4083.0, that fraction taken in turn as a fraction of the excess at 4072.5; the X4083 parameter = 15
